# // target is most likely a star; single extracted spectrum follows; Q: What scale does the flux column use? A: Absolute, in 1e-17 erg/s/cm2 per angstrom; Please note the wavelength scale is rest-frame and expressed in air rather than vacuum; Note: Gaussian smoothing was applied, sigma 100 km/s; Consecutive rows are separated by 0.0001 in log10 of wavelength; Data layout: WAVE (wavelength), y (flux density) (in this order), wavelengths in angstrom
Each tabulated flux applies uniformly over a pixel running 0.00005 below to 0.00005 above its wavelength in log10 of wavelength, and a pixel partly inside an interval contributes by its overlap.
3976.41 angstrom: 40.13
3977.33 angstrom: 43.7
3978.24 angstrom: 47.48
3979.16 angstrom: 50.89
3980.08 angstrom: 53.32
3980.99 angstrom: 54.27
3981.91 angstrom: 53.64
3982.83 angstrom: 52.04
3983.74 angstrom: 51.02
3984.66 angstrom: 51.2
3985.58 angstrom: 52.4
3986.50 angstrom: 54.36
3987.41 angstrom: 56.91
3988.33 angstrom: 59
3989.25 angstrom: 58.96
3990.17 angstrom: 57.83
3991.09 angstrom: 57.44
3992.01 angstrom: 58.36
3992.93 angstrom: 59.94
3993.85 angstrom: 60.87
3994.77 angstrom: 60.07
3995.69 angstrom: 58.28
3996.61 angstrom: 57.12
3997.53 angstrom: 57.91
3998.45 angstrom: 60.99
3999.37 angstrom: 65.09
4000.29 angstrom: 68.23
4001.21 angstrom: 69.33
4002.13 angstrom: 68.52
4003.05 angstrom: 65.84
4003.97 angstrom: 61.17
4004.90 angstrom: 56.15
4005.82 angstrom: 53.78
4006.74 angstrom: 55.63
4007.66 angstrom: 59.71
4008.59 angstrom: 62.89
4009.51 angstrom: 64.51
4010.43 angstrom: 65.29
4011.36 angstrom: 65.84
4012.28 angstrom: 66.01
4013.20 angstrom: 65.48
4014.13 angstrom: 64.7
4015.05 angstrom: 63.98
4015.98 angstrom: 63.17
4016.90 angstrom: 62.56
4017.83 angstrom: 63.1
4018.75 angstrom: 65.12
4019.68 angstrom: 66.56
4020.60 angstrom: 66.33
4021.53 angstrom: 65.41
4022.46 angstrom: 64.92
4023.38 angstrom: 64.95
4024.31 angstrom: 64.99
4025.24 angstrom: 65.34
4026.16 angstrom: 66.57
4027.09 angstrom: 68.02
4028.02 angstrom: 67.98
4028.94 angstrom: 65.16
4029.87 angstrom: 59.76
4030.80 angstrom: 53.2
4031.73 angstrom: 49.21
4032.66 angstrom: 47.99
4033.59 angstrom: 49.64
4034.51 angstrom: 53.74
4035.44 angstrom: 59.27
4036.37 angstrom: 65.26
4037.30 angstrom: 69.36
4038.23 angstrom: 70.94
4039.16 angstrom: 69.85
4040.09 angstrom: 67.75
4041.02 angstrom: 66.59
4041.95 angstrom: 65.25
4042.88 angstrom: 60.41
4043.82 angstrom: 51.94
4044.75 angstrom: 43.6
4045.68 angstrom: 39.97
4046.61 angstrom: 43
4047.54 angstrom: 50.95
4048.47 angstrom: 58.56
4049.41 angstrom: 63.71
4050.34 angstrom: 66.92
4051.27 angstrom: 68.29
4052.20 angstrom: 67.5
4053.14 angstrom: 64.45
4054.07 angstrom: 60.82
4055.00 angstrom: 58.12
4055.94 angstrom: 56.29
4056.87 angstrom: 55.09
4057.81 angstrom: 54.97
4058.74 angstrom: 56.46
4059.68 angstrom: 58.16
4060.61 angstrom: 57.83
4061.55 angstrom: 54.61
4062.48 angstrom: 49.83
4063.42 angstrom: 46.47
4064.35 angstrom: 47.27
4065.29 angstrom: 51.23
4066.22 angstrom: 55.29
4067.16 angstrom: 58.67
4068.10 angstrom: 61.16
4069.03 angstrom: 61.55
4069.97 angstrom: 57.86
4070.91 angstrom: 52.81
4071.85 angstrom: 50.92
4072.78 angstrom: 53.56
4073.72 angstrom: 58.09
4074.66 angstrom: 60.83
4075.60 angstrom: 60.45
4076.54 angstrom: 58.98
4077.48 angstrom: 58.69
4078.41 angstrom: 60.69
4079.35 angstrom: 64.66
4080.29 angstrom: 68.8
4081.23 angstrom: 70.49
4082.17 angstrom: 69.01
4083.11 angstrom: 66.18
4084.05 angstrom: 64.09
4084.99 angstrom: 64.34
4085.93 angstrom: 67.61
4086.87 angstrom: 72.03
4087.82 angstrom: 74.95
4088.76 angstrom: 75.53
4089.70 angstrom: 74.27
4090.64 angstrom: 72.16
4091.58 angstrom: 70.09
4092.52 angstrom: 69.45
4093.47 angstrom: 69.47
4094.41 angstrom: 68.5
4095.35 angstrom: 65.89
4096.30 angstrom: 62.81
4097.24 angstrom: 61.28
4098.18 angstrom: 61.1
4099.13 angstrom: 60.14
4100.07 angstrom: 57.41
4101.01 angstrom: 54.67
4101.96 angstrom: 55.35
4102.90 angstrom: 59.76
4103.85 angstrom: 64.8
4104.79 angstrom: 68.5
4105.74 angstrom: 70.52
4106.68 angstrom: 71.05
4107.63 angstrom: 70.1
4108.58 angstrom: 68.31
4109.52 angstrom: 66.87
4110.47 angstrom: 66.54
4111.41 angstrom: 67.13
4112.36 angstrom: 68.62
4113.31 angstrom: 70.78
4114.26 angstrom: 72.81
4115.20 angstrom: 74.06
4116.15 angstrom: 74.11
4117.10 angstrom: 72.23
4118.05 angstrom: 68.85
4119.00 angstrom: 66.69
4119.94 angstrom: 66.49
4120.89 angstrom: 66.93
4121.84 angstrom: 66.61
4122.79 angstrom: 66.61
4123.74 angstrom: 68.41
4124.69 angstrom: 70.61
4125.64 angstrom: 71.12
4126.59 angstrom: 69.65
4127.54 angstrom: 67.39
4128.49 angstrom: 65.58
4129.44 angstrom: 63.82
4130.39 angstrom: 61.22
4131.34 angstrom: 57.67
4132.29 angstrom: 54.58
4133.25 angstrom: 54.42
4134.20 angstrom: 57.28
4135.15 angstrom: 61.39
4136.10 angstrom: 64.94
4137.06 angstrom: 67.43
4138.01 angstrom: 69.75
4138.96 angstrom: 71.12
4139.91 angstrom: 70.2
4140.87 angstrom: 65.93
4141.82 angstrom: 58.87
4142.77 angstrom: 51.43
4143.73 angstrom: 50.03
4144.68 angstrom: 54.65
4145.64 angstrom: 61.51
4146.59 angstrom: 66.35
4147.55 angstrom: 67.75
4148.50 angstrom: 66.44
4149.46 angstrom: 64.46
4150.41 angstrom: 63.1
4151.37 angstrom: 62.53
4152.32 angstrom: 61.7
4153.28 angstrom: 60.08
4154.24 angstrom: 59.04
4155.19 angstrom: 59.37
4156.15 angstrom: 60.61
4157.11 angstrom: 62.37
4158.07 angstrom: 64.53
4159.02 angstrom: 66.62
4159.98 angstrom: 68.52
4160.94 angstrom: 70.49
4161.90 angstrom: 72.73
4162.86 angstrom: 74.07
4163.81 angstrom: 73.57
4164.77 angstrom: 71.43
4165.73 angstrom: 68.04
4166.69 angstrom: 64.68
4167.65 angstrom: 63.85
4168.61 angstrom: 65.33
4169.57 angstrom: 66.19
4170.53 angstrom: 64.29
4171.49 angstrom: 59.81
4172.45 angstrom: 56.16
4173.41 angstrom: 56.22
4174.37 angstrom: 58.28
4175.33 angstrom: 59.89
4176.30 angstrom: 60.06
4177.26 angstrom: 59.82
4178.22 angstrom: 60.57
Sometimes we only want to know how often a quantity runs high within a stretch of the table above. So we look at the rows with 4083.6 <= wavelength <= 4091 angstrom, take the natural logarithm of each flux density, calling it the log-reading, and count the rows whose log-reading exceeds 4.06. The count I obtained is 8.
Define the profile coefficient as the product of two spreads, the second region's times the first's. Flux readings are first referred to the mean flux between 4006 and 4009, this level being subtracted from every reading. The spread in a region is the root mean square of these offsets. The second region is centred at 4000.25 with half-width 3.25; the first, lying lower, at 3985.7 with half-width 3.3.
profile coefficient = 43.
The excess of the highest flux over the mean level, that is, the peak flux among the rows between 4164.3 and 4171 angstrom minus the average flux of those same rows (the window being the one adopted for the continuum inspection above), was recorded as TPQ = 5.2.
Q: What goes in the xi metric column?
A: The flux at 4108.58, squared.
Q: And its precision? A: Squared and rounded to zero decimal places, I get 4666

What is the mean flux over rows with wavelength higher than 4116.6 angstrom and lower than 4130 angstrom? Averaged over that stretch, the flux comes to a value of 68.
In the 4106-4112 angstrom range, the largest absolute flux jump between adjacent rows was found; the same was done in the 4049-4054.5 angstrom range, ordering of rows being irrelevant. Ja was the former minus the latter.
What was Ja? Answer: -1.8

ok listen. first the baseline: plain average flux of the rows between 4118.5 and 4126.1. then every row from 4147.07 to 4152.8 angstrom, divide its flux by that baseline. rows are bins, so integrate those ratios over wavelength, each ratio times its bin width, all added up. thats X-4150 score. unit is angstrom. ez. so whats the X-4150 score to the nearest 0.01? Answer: 5.43 angstrom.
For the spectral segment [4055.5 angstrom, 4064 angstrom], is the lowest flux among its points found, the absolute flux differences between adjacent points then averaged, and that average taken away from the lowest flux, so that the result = 44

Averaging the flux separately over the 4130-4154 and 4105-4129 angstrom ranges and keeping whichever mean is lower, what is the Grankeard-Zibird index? 62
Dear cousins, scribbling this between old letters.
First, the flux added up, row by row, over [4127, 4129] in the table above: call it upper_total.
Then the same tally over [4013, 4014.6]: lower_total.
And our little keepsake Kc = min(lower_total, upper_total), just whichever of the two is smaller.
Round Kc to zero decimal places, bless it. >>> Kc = 130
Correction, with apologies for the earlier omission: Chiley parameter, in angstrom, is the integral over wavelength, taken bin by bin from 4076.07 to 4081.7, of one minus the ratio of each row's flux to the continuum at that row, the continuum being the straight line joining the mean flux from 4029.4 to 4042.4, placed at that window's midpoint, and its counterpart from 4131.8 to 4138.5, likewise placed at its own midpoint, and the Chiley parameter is -0.26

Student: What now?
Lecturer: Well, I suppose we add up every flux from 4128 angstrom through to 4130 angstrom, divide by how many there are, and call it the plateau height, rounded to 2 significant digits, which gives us 65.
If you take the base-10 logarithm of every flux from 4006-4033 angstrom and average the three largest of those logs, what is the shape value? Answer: 1.83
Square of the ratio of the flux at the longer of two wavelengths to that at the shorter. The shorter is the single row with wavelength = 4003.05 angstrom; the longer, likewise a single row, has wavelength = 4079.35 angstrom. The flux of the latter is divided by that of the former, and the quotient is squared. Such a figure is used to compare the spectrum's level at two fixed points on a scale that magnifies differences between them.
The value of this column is 0.96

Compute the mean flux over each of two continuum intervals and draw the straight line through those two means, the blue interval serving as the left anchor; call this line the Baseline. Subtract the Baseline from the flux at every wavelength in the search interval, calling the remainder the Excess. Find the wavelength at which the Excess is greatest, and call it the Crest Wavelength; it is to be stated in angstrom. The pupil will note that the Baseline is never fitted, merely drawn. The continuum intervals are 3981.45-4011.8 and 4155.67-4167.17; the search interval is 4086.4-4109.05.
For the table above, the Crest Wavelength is 4088.76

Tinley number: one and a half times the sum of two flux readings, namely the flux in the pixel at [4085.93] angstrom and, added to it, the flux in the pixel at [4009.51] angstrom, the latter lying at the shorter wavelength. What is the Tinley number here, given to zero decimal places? 198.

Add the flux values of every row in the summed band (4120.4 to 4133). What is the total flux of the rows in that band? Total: 850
